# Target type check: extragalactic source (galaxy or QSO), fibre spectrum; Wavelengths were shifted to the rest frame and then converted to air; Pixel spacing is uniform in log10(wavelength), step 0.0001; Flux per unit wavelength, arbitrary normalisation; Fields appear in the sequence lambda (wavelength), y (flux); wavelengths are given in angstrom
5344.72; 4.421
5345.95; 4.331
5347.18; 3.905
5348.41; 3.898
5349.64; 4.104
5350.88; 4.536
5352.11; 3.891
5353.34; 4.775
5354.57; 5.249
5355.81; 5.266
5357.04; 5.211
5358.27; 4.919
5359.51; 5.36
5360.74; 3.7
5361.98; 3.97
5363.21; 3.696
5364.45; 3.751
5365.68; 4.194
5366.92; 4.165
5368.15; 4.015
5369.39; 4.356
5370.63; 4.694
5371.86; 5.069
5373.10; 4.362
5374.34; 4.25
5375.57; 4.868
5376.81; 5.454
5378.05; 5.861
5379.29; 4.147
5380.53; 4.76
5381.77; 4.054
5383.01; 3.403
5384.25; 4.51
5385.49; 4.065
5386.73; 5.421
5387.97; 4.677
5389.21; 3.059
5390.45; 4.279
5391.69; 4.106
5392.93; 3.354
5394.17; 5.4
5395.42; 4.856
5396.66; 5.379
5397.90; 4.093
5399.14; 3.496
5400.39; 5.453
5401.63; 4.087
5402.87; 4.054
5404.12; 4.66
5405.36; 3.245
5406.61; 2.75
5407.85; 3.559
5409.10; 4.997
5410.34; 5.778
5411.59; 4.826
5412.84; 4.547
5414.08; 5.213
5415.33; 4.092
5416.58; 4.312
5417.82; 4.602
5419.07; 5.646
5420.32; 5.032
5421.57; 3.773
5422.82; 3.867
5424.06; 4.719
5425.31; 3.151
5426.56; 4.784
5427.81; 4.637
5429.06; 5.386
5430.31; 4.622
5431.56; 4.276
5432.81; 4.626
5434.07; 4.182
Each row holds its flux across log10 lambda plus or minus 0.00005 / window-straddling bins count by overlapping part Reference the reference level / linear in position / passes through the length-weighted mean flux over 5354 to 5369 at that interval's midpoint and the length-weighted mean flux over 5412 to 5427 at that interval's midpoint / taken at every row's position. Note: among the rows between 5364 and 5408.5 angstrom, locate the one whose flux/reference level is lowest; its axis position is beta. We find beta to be 5406.61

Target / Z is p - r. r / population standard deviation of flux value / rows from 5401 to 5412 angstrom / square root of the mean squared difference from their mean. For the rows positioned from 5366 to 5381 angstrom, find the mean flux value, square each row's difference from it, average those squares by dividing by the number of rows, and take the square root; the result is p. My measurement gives -0.35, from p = 0.55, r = 0.89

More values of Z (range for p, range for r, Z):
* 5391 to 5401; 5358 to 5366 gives 0.20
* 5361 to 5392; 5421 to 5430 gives -0.08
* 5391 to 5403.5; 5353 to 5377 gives 0.17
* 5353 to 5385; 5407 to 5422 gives -0.04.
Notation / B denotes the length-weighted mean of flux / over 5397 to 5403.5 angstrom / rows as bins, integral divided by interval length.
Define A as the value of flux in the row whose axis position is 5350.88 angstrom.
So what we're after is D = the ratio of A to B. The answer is 1.06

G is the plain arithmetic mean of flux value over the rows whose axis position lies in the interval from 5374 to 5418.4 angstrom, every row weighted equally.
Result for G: 4.44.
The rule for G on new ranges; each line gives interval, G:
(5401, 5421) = 4.46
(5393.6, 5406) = 4.47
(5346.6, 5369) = 4.37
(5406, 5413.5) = 4.41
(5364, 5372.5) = 4.32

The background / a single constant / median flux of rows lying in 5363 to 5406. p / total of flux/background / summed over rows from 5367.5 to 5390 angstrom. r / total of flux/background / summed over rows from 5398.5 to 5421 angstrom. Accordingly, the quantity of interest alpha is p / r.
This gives 1.01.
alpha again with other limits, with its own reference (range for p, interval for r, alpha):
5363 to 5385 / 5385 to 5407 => 1.04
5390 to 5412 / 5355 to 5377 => 0.96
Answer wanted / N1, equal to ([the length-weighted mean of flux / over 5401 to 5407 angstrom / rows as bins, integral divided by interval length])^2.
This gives 14.5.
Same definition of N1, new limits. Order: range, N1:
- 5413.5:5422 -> 21.9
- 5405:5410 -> 14.3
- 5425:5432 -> 20.6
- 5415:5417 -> 17.6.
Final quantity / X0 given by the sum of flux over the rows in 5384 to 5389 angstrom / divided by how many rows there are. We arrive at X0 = 4.7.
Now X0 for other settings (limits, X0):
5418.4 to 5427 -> 4.4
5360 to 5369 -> 3.9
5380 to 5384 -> 4.1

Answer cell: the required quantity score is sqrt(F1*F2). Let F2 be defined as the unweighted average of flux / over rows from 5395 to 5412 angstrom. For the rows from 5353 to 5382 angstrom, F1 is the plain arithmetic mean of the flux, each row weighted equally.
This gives 4.48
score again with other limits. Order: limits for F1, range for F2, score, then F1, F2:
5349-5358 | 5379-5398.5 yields 4.53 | 4.72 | 4.35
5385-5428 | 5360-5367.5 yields 4.15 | 4.40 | 3.91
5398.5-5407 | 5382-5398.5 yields 4.15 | 3.96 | 4.35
